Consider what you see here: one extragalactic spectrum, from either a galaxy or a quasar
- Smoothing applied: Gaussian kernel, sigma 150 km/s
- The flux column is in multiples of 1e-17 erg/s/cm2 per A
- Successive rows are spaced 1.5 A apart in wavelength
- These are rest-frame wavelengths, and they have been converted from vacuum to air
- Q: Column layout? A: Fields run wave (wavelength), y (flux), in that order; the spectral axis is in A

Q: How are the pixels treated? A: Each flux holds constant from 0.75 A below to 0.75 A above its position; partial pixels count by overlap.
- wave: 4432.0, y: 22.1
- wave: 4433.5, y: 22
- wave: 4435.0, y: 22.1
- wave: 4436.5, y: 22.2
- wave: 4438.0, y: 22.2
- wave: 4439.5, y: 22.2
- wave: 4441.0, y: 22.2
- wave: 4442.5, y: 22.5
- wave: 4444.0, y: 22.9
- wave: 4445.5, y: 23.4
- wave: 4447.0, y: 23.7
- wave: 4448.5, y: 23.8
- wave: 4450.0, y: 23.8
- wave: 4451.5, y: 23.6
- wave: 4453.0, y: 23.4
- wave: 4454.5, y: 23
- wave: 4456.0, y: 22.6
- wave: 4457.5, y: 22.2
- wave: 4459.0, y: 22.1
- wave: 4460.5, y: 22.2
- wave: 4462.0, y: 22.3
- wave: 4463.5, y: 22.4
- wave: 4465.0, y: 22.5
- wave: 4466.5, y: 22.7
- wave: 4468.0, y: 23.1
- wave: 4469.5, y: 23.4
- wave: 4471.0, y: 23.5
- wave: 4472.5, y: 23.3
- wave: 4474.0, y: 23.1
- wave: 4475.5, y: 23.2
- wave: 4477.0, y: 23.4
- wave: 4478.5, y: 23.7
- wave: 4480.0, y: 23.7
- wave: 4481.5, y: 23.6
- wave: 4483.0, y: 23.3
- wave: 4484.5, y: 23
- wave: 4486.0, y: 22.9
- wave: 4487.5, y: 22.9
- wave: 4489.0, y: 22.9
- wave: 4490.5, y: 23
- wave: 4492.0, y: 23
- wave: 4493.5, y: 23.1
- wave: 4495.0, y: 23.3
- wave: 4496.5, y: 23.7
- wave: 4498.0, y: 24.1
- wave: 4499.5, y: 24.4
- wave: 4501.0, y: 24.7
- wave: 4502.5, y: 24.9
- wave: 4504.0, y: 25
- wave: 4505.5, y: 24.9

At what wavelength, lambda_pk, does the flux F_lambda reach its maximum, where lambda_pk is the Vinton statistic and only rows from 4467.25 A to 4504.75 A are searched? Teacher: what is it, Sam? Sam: 4504.0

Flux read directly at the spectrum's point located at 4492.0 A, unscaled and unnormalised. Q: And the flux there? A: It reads 23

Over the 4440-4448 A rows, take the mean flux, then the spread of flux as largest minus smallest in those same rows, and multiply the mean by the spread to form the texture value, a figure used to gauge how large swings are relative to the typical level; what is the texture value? 34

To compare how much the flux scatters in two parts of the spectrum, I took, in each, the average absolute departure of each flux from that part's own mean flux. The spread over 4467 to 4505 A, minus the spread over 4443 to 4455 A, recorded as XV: 0.2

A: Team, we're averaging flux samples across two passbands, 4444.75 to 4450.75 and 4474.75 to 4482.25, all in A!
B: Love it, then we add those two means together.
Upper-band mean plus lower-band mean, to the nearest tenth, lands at 47.2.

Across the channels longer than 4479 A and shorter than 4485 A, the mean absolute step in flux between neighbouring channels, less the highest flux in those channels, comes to -23.5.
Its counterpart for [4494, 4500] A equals -24.0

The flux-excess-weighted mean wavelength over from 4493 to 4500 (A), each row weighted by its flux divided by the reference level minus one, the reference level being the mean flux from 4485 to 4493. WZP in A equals 4497.8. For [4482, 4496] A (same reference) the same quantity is 4490.0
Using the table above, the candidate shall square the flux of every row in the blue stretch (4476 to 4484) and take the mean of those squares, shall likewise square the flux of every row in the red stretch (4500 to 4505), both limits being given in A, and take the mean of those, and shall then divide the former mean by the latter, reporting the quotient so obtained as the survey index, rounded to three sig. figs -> 0.896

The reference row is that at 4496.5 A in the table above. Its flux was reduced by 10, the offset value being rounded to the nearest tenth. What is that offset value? 13.7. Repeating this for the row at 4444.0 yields 12.9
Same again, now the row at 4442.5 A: 12.5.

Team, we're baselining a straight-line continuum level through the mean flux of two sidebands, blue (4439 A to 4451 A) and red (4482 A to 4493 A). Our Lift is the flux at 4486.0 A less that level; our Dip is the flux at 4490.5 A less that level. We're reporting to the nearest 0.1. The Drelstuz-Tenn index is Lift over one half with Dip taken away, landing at -0.2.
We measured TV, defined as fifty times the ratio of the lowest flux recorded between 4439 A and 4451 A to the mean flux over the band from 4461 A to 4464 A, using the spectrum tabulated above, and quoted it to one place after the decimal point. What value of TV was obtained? 49.7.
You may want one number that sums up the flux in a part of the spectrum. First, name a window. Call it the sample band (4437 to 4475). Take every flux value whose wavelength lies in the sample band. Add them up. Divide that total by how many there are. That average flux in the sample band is 22.9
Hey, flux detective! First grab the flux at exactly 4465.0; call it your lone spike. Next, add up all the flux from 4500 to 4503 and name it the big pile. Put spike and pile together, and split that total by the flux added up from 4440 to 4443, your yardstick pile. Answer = 1.61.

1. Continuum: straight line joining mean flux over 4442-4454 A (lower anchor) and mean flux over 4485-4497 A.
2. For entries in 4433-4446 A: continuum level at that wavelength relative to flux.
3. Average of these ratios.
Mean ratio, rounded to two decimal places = 1.05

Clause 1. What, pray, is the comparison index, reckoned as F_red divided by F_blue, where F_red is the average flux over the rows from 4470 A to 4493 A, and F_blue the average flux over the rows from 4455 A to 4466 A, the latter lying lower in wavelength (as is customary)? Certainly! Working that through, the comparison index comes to 1.04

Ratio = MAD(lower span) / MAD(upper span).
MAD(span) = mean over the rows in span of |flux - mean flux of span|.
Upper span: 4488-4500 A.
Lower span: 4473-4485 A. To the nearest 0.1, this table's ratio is 0.5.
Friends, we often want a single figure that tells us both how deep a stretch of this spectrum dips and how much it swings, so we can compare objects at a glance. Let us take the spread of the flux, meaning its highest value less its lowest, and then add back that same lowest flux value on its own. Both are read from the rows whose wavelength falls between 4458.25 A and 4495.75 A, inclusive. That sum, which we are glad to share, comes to 23.7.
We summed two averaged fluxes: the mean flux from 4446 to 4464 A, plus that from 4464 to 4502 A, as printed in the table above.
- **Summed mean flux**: 46.3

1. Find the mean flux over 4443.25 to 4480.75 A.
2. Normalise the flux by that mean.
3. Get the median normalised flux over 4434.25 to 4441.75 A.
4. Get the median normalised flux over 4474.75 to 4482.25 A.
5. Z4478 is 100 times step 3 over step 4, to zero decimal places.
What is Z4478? 94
